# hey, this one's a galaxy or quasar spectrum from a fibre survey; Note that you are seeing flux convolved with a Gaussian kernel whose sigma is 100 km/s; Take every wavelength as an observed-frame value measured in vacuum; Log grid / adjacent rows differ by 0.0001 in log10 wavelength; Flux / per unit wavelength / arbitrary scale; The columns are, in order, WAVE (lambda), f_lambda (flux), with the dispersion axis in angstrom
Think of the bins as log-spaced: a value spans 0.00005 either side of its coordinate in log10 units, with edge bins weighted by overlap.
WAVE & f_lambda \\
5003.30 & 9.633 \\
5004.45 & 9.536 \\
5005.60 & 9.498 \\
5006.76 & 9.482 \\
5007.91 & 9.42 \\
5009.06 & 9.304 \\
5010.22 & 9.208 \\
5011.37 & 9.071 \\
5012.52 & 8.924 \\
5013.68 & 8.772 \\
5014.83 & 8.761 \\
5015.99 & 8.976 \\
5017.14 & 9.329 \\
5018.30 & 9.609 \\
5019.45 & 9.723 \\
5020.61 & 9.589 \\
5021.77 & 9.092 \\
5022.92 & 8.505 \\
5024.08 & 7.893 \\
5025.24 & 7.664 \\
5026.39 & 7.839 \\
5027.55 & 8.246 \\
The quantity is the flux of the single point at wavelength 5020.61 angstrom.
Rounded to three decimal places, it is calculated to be 9.589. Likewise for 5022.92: 8.505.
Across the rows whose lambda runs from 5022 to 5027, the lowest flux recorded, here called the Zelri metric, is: 7.664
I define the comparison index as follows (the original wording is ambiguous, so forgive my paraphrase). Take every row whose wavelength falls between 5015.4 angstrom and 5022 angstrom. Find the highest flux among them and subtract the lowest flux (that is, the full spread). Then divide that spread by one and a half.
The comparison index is 0.5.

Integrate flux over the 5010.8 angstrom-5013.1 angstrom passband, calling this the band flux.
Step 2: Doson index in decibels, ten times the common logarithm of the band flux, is 13.2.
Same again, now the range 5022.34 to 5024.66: 12.8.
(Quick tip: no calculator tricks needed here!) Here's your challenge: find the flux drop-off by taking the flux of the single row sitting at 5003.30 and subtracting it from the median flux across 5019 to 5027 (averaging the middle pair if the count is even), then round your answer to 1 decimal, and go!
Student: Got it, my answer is -1.1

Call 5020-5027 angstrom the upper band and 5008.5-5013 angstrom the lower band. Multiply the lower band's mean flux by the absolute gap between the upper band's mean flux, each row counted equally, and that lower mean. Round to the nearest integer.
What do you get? 6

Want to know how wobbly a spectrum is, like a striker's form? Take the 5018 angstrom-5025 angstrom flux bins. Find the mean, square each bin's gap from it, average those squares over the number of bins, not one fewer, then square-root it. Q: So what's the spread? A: 0.67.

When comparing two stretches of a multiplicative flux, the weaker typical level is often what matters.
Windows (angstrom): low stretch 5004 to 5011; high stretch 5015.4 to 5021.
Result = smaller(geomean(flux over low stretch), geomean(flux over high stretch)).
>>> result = 9.4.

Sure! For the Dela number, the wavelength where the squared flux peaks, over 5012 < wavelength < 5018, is 5017.14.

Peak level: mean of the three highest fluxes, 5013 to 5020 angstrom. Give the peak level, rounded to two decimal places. 9.55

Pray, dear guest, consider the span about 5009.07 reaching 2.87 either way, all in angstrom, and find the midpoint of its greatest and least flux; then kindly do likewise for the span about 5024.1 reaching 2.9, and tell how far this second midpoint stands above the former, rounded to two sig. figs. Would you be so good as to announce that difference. -0.90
